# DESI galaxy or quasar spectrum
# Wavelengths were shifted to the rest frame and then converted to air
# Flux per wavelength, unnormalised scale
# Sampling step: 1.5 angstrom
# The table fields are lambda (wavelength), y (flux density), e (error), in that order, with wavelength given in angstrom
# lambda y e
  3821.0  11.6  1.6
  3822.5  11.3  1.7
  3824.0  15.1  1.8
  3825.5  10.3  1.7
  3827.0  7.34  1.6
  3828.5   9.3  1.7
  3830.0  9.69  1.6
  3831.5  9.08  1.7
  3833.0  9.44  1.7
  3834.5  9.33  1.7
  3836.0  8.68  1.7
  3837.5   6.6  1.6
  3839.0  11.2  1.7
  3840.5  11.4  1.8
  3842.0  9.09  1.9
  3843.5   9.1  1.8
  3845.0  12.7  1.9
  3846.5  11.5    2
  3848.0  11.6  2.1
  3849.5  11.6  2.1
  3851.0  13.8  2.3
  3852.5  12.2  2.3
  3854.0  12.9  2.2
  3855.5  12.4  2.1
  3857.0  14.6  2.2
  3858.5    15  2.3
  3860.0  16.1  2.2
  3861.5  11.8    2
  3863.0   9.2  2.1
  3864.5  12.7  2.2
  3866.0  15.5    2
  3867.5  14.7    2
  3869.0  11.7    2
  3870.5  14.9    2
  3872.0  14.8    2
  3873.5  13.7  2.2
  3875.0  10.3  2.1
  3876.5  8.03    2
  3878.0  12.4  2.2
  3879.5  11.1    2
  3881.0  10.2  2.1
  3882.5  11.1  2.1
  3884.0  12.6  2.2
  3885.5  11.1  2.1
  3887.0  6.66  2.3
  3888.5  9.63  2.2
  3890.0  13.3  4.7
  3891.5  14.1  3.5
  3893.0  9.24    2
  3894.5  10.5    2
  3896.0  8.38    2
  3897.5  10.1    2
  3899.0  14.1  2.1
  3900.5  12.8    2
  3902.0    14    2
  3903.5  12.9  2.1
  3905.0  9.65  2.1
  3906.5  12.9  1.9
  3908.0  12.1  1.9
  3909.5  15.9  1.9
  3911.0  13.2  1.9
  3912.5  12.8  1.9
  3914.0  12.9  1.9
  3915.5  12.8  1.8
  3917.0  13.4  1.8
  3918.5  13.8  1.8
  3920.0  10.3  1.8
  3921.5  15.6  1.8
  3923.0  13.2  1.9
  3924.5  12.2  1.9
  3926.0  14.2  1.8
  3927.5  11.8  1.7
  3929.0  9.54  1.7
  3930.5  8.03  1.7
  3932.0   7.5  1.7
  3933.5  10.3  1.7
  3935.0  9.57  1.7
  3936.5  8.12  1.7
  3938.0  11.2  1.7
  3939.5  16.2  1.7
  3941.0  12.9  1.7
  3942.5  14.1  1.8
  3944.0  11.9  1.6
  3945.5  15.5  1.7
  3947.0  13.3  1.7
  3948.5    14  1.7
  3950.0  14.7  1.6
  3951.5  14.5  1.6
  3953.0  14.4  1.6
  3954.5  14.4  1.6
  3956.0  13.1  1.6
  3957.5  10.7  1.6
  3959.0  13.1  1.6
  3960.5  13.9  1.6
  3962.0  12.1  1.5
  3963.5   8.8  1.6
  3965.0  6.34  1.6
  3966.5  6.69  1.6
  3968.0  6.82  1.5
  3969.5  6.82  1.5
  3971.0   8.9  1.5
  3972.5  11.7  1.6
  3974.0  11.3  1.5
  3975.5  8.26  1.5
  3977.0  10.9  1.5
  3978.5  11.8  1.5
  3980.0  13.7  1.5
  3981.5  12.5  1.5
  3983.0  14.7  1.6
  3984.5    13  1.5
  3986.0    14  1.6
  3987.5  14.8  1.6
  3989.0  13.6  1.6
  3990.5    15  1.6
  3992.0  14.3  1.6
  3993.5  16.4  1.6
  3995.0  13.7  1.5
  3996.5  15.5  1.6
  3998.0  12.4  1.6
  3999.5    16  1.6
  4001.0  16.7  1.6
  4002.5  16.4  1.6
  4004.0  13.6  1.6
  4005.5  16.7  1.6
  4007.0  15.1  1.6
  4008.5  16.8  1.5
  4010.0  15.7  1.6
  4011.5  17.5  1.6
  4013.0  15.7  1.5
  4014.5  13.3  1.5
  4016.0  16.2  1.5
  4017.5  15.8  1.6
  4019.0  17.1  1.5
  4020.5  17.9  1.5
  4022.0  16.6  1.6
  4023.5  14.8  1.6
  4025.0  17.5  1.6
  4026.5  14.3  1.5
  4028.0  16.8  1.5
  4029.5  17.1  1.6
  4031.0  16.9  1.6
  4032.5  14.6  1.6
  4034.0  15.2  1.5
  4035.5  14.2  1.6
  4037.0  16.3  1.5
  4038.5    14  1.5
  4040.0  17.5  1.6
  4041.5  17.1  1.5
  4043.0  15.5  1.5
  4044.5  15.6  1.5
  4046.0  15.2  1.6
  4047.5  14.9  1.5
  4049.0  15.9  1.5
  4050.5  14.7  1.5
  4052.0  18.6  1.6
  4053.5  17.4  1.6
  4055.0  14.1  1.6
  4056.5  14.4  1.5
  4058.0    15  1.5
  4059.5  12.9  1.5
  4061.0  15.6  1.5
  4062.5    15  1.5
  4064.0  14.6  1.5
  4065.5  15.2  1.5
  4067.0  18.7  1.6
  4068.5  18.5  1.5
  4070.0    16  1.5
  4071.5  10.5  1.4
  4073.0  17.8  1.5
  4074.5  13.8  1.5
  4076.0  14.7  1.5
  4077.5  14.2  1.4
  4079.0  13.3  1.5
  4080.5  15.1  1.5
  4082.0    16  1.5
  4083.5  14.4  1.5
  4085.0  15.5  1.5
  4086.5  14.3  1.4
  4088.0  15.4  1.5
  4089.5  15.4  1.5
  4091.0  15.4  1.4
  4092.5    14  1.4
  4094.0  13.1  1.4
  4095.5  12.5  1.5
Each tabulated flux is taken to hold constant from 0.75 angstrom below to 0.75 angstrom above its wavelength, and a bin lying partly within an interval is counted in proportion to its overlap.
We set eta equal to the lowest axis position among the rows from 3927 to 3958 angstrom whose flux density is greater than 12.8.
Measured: 3939.5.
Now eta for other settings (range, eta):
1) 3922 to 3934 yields 3923.0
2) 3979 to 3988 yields 3980.0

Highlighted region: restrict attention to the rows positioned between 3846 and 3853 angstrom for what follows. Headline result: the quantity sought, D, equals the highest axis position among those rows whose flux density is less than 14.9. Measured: 3852.5 angstrom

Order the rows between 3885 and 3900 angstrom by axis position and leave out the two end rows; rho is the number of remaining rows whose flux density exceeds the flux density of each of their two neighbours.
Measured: 2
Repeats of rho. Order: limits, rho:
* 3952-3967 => 1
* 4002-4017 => 3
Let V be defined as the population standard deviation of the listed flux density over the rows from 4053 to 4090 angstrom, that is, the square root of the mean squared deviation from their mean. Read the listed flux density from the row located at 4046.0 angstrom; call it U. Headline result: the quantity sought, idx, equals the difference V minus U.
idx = -13.5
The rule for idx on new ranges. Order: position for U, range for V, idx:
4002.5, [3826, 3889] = -14.0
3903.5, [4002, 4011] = -11.8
